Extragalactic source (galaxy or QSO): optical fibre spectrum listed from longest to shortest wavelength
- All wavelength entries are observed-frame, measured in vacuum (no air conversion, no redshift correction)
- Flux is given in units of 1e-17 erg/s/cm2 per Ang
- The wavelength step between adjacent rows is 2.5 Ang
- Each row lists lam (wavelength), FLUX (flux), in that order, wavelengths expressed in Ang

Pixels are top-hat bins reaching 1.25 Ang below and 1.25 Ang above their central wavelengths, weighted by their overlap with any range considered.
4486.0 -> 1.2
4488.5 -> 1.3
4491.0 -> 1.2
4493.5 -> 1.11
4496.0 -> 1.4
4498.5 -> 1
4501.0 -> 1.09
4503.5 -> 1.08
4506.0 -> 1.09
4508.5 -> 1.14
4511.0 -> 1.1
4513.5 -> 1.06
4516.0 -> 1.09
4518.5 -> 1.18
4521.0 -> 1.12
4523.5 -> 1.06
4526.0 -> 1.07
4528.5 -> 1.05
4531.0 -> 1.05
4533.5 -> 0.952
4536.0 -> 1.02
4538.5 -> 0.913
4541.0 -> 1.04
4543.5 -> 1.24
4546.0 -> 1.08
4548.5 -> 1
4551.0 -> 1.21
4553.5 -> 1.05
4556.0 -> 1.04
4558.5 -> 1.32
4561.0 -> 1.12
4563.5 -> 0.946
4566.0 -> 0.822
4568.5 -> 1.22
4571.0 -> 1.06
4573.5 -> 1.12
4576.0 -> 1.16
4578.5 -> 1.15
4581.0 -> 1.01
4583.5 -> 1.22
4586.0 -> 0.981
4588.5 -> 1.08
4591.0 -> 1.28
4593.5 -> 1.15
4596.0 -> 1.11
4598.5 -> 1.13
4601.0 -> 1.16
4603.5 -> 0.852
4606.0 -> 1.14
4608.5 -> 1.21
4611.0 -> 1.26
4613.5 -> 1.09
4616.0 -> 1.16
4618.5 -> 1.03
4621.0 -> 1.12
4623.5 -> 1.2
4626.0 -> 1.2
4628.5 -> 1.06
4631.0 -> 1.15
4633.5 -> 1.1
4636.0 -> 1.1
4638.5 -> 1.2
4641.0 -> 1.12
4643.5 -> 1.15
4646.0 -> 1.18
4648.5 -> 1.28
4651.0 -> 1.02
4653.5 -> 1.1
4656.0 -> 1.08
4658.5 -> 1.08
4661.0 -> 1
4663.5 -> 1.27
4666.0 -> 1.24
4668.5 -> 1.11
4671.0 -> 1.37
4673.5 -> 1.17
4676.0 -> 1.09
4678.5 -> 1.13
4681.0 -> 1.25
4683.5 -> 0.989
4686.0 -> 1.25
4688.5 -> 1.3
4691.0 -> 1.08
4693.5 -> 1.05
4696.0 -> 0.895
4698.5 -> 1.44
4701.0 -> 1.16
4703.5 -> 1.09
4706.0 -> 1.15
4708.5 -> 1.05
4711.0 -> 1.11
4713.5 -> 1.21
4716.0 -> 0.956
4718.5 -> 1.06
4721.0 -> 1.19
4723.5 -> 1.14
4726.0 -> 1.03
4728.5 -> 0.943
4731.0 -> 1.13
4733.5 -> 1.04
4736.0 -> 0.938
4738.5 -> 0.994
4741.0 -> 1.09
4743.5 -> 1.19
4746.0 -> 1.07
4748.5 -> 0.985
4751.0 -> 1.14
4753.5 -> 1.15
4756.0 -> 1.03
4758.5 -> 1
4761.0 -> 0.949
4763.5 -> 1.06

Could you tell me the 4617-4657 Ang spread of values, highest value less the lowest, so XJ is 0.26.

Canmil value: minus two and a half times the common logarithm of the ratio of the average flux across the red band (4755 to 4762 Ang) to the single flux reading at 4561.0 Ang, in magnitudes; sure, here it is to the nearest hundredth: 0.13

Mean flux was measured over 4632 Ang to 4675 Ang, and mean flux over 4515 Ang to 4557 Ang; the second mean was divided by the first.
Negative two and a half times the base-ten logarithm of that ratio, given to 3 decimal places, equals 0.081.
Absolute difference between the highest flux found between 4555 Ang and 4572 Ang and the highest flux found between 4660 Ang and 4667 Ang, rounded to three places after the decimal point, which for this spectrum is 0.050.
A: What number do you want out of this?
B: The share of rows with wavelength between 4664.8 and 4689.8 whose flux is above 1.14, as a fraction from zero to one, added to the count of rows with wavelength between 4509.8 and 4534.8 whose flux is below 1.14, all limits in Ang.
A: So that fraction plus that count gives 10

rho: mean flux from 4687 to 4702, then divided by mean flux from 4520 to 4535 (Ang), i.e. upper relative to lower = 1.10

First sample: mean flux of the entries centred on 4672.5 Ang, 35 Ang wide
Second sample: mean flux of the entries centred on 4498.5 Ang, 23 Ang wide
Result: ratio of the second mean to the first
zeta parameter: 0.99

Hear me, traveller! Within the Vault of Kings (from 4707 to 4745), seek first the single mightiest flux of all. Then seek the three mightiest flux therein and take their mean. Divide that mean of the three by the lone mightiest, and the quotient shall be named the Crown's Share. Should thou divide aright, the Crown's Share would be 0.989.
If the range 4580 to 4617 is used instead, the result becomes 0.979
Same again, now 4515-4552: 0.976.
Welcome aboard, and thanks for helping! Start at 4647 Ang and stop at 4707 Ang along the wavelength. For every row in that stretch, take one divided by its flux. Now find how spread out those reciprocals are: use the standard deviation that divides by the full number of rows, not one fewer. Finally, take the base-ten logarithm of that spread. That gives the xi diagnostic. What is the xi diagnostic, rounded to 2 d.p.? -1.02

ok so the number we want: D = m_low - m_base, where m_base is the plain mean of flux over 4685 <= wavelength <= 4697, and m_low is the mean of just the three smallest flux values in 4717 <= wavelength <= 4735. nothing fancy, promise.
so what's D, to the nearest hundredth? -0.11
